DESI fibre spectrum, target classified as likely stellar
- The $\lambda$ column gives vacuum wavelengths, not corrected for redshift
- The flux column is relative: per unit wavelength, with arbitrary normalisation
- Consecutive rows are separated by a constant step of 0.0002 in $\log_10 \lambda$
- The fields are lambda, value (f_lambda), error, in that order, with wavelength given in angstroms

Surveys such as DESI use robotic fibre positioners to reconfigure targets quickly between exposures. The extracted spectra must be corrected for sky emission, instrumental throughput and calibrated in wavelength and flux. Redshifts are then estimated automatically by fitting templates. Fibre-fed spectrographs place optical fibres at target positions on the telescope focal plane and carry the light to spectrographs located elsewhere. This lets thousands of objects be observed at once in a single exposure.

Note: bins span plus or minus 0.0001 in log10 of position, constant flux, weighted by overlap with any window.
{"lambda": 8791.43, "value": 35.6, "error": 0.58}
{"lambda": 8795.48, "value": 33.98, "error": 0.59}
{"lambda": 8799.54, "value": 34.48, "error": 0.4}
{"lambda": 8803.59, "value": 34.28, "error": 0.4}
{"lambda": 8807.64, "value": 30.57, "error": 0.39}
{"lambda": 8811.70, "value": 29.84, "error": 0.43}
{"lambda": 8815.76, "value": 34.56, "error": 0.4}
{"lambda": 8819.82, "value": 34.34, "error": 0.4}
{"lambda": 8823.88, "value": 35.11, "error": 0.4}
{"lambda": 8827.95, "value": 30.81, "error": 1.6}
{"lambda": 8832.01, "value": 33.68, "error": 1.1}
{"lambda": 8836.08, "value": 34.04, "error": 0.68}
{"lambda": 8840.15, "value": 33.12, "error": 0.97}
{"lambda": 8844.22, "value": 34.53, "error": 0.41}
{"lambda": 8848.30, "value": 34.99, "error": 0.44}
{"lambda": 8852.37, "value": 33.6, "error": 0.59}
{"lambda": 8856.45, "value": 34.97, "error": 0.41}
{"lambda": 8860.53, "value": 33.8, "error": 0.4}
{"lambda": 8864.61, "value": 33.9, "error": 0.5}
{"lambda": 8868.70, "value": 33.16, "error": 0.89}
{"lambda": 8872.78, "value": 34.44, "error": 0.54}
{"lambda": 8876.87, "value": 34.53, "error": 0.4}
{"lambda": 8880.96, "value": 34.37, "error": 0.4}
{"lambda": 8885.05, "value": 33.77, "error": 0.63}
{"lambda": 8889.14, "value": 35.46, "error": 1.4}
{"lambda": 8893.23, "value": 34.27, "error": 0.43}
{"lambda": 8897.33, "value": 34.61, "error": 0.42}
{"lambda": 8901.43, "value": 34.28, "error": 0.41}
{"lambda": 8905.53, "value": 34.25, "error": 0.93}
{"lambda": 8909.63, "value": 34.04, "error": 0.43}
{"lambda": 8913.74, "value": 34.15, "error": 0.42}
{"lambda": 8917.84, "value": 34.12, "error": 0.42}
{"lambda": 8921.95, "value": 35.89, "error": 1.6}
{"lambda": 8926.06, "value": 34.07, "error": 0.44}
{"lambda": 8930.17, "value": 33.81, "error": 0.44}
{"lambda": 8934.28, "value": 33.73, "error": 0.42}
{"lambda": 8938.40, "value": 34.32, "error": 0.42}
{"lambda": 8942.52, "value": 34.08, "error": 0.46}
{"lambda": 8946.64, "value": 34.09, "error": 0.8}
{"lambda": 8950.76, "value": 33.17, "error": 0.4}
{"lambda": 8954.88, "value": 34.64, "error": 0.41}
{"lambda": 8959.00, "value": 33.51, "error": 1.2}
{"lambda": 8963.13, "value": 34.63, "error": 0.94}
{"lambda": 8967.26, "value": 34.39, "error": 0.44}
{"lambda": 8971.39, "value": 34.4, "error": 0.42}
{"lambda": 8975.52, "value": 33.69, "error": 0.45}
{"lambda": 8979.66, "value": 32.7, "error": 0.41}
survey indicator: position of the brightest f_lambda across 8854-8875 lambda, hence 8856.45 angstroms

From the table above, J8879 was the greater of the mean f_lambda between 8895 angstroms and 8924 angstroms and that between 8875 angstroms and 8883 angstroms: 34.5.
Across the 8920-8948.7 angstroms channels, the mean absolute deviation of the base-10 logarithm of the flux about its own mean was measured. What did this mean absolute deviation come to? 0.0059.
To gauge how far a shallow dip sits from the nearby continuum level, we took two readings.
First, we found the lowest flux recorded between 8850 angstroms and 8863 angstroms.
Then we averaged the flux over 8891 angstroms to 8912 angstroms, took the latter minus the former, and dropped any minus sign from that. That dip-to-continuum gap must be 0.69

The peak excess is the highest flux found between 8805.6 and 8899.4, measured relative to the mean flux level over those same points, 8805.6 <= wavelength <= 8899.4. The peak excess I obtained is 1.7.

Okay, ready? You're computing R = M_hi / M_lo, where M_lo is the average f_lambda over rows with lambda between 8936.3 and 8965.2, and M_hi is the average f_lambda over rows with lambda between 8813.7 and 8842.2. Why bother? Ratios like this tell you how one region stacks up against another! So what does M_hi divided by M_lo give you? 0.99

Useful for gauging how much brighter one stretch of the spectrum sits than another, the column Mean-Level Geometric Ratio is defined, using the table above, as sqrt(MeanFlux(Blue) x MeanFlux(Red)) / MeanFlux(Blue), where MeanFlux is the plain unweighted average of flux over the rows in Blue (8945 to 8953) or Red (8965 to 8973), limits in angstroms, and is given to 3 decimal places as 1.011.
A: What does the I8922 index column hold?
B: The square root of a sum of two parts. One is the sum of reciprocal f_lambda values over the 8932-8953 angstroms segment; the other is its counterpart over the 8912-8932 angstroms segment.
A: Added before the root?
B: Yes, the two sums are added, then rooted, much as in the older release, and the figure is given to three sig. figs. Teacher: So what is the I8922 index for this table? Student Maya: 0.541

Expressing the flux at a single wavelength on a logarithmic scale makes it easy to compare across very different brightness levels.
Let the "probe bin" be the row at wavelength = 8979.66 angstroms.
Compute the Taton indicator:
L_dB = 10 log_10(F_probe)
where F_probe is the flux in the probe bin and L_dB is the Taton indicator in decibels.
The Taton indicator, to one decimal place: 15.1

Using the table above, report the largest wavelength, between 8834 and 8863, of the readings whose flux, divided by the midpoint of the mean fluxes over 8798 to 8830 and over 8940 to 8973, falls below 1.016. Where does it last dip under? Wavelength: 8860.53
